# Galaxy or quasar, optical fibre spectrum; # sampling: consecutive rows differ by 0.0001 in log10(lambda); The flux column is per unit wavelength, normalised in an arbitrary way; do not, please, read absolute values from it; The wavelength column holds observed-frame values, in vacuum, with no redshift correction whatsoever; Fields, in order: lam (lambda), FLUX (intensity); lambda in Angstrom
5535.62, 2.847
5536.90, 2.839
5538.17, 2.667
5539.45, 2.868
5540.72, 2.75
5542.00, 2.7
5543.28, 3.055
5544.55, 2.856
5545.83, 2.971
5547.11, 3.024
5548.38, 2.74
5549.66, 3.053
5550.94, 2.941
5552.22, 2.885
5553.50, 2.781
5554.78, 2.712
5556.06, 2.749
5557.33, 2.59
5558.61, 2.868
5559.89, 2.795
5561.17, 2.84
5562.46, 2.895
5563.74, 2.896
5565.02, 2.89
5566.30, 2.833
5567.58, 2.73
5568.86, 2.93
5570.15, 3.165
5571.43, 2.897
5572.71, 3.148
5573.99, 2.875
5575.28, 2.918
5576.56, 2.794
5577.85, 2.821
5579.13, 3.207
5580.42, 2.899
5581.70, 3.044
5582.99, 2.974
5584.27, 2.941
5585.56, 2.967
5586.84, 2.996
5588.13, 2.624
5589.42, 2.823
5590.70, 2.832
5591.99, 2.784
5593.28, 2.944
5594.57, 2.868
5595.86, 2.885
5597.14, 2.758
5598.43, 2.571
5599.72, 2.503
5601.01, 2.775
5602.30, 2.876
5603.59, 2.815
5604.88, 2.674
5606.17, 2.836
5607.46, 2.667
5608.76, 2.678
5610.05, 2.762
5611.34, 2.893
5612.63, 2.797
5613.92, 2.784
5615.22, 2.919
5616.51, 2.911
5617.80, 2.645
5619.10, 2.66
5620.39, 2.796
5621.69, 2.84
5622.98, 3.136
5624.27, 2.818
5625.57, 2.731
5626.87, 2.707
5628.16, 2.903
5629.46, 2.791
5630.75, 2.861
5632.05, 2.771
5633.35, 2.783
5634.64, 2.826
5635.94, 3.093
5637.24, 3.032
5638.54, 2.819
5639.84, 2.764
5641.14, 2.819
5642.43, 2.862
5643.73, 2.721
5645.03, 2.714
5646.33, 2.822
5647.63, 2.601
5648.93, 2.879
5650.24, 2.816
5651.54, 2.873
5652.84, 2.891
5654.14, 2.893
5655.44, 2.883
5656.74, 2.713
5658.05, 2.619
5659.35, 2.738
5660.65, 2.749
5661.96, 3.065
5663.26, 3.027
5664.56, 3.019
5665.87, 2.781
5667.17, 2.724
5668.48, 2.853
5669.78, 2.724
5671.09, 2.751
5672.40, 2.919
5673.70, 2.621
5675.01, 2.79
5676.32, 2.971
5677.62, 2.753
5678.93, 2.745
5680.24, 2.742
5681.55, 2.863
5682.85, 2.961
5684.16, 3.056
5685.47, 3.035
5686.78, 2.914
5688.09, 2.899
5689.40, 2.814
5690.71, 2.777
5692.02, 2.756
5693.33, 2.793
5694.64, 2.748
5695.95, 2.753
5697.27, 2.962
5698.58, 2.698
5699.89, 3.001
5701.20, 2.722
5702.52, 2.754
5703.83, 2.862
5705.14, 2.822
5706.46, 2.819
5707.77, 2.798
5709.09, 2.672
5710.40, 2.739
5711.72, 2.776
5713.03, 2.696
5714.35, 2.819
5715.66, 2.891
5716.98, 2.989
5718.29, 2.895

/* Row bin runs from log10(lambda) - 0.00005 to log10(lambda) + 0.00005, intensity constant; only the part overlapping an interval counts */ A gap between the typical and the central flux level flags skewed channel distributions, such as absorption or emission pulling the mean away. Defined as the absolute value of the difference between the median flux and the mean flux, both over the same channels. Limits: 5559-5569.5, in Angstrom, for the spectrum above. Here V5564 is 0.014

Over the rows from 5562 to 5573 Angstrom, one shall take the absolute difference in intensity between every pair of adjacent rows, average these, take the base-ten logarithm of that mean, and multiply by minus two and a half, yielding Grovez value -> 2.13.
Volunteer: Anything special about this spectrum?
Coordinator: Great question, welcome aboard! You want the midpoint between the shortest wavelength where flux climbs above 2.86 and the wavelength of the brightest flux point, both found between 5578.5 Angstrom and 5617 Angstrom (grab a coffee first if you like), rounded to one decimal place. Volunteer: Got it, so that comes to 5579.1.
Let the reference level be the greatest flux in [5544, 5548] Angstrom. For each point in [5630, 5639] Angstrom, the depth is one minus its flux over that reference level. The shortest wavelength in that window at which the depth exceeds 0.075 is 5632.05 Angstrom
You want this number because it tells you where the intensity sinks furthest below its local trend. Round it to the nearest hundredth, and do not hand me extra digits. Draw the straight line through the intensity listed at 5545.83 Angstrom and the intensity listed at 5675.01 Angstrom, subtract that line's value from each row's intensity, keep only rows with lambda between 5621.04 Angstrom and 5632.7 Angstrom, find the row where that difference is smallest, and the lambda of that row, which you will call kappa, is 5626.87 Angstrom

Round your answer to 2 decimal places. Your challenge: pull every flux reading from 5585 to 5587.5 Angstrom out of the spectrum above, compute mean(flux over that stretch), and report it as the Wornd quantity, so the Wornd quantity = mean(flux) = 2.98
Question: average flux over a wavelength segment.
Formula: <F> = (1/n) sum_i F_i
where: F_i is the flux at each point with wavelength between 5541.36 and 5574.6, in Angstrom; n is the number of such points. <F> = 2.88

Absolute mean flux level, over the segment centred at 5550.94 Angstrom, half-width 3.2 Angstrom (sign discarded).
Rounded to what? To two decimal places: 2.88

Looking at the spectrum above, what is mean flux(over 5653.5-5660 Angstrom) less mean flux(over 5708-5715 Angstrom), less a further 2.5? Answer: -2.47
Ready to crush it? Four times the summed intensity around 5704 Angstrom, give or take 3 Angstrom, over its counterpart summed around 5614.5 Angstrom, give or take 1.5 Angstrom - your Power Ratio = 10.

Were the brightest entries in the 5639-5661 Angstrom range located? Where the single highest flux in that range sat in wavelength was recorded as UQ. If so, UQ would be 5654.14 Angstrom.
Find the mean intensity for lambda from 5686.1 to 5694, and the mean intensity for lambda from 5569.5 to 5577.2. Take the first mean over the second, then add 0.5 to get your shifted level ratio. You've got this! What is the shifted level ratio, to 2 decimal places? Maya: 1.45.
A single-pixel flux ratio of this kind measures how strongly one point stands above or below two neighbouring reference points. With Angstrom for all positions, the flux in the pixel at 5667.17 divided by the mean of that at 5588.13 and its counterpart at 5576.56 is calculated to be 1.01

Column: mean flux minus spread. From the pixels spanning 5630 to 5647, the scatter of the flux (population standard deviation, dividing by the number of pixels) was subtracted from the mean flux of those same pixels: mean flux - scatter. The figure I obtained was 2.73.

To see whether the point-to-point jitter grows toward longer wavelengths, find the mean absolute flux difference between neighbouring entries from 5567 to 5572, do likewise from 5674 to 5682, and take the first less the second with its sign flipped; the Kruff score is -0.13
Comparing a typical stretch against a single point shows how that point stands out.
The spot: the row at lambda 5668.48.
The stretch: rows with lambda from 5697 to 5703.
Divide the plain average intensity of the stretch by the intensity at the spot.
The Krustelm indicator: 0.99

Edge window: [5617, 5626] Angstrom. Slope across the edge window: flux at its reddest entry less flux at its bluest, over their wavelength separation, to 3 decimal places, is 0.011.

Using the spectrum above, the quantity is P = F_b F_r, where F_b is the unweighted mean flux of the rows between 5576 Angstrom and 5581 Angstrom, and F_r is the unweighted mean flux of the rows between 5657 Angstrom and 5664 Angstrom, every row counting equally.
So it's 8.3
